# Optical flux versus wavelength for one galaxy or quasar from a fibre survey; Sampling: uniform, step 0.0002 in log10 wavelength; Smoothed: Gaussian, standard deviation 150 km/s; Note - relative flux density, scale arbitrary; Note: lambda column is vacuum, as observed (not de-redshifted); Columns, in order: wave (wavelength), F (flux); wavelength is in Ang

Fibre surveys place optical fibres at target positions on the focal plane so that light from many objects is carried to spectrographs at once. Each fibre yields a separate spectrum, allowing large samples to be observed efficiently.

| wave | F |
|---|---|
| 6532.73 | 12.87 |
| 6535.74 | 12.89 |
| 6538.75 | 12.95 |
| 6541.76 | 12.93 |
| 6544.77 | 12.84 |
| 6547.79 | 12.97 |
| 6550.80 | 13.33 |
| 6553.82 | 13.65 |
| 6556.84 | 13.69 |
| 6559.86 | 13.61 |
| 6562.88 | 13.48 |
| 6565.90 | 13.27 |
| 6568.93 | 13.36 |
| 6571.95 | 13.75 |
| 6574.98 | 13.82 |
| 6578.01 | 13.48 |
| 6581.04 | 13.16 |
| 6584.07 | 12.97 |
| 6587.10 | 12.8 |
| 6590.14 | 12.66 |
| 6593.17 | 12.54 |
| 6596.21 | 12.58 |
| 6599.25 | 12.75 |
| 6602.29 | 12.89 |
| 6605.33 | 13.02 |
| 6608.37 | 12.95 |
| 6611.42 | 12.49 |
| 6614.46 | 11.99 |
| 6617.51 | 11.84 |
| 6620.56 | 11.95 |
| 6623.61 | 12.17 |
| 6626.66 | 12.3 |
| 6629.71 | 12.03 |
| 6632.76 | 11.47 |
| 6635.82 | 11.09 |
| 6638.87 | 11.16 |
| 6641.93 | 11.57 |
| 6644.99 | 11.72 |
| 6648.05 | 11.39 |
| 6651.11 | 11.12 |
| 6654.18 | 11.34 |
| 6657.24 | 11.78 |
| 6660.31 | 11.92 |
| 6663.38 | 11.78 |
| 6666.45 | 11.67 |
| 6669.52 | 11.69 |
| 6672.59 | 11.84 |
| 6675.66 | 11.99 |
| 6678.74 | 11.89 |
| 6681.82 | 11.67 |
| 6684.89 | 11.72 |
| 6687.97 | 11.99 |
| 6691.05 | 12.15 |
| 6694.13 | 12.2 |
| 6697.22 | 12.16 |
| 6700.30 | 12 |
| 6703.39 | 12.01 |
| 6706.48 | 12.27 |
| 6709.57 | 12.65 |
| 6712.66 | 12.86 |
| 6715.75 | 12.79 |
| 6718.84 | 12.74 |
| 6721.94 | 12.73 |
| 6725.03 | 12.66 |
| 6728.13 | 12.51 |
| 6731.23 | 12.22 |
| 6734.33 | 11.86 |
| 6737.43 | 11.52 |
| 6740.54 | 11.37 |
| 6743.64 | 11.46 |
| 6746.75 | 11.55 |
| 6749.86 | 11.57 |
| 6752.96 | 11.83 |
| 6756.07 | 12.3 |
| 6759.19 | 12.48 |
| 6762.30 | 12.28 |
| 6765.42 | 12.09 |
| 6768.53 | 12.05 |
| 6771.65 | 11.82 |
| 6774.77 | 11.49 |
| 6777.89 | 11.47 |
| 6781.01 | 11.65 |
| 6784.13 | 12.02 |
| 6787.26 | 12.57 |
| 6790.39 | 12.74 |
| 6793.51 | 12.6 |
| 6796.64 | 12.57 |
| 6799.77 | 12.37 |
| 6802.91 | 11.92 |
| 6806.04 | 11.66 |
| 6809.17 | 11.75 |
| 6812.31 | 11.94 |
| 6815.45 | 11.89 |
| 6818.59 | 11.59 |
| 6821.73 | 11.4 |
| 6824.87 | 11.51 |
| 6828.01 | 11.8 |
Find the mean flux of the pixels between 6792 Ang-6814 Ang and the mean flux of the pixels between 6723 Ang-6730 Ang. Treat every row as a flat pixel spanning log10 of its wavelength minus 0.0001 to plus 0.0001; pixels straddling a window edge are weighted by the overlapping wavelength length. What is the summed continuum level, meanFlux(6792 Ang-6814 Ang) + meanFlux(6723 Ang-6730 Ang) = 24.7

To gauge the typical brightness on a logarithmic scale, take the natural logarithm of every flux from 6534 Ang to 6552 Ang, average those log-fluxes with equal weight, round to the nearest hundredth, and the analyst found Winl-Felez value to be 2.56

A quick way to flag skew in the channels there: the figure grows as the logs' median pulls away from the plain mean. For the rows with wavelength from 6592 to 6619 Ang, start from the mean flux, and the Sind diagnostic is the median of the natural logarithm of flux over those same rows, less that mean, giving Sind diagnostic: -10.0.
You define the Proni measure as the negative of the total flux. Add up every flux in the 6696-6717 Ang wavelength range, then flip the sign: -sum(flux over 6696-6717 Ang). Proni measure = -86.7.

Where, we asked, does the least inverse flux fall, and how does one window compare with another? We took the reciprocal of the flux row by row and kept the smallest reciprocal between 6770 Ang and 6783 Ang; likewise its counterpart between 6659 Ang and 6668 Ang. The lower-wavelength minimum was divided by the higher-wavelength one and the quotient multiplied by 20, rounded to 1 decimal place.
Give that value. 19.8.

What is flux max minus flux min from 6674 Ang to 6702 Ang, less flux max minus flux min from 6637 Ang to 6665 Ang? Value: -0.3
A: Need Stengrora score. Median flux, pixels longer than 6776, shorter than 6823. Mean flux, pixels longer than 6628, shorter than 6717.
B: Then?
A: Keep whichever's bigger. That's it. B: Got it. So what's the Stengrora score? 11.9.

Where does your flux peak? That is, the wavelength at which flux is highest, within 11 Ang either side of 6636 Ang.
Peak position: 6626.66 Ang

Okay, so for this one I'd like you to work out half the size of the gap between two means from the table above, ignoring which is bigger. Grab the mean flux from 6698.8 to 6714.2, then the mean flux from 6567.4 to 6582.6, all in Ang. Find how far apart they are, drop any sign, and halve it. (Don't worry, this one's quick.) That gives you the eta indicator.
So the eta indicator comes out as 0.58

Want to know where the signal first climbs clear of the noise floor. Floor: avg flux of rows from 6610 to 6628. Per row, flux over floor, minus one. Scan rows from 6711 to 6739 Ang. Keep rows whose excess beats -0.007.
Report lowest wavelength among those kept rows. 6712.66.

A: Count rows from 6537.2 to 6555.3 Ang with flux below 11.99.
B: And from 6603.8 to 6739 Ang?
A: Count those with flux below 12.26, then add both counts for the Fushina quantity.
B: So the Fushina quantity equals 32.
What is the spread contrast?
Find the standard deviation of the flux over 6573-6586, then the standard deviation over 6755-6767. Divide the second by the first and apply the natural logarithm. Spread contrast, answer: -0.9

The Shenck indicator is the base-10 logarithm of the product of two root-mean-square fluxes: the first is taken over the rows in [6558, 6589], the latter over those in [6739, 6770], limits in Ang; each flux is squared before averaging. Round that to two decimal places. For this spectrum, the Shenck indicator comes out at 2.20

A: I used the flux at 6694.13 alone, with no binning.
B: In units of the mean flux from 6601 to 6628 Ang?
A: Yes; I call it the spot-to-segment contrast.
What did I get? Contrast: 0.984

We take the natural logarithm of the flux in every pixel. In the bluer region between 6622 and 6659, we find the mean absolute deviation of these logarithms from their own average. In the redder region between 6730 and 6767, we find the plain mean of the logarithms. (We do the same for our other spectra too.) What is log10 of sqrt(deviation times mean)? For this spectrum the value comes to -0.57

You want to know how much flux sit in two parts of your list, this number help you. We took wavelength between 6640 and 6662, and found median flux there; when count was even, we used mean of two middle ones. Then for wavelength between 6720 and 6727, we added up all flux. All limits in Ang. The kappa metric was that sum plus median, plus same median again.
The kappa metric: 49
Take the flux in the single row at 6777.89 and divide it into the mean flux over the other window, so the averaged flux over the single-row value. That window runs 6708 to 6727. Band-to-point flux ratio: 1.11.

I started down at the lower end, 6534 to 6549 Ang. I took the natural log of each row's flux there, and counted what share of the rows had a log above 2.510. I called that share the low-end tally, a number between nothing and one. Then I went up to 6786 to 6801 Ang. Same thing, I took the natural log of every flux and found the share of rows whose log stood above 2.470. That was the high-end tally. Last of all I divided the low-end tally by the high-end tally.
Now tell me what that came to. 1.0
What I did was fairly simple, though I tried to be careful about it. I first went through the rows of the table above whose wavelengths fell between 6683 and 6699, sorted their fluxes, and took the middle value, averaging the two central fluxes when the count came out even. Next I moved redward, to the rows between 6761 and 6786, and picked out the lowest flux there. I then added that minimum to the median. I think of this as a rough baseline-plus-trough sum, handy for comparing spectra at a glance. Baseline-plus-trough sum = 23.6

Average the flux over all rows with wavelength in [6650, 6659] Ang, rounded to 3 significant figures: 11.4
